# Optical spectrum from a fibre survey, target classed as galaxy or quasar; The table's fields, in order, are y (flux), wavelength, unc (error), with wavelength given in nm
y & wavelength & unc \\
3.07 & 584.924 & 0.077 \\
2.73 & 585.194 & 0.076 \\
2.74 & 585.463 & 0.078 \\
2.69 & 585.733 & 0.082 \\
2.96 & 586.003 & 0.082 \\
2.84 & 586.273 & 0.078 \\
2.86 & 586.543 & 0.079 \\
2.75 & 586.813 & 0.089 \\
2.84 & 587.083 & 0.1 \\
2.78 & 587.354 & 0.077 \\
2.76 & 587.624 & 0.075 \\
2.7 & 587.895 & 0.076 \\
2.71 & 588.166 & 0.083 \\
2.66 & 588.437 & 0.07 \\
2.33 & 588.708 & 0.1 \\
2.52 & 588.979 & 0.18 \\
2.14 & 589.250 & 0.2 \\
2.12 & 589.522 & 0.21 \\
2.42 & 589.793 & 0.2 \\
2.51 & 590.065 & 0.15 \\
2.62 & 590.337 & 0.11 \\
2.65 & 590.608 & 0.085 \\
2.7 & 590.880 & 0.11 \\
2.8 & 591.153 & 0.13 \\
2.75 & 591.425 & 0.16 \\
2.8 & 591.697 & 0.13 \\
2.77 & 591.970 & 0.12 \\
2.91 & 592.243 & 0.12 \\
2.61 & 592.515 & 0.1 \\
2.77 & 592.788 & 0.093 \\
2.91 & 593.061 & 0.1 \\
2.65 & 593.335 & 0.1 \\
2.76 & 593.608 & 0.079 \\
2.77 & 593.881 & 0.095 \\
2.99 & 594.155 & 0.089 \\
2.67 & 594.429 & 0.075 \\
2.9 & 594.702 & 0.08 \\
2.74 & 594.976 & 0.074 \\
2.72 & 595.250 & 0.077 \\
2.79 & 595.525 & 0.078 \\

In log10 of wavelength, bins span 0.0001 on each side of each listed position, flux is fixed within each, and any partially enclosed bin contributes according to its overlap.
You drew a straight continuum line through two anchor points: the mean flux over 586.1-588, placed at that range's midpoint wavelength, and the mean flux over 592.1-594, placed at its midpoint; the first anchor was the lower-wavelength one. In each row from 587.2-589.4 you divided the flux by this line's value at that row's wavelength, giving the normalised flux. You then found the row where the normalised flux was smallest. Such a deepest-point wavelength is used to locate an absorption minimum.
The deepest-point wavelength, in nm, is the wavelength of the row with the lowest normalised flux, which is 589.250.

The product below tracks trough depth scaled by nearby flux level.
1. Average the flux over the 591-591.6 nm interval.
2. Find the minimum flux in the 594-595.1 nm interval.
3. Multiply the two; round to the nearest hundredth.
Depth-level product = 7.41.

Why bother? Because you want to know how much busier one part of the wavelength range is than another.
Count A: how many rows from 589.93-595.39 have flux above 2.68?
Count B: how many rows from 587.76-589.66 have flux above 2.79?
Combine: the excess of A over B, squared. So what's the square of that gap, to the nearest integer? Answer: 196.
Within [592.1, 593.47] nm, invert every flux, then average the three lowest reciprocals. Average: 0.349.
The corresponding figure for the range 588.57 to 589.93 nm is 0.413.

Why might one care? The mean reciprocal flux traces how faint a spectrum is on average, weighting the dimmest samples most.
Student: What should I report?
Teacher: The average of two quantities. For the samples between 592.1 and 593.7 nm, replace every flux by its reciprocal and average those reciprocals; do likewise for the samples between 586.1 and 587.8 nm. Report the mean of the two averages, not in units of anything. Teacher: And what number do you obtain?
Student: 0.359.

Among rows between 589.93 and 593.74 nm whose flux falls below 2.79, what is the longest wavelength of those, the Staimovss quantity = 593.608 nm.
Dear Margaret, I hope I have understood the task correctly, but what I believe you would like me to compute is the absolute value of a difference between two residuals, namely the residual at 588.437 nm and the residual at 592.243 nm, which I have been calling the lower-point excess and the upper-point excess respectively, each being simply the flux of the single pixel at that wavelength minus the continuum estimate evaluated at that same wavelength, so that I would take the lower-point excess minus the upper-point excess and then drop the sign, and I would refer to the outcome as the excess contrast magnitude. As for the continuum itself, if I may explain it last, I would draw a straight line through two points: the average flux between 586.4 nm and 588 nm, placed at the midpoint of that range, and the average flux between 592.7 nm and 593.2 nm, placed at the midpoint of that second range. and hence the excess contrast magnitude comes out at 0.21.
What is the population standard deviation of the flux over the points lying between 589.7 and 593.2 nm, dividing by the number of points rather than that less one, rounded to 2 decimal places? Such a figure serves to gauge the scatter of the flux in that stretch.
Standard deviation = 0.14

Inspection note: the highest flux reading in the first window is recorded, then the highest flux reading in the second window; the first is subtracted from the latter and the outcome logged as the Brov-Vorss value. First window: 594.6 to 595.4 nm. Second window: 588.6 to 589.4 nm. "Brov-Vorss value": -0.38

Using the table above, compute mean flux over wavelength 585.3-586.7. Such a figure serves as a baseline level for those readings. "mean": 2.82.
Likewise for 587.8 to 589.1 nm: 2.58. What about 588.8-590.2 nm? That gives 2.34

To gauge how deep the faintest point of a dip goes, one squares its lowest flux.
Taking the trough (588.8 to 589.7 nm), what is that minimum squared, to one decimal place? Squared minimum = 4.5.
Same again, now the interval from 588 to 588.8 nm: 5.4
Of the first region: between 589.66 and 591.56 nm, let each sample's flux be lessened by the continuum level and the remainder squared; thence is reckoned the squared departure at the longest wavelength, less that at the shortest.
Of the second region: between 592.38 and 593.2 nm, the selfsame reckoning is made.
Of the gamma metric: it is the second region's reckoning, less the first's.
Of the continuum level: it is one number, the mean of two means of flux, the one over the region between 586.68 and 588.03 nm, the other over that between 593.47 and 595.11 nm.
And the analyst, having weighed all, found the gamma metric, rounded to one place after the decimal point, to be 0.1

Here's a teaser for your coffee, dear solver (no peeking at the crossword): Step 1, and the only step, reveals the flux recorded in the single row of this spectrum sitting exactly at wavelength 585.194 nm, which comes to 2.73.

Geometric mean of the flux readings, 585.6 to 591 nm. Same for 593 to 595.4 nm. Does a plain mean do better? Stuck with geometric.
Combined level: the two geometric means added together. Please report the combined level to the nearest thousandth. 5.406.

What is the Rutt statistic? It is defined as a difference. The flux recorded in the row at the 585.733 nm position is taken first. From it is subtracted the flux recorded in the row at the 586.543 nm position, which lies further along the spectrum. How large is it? -0.17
